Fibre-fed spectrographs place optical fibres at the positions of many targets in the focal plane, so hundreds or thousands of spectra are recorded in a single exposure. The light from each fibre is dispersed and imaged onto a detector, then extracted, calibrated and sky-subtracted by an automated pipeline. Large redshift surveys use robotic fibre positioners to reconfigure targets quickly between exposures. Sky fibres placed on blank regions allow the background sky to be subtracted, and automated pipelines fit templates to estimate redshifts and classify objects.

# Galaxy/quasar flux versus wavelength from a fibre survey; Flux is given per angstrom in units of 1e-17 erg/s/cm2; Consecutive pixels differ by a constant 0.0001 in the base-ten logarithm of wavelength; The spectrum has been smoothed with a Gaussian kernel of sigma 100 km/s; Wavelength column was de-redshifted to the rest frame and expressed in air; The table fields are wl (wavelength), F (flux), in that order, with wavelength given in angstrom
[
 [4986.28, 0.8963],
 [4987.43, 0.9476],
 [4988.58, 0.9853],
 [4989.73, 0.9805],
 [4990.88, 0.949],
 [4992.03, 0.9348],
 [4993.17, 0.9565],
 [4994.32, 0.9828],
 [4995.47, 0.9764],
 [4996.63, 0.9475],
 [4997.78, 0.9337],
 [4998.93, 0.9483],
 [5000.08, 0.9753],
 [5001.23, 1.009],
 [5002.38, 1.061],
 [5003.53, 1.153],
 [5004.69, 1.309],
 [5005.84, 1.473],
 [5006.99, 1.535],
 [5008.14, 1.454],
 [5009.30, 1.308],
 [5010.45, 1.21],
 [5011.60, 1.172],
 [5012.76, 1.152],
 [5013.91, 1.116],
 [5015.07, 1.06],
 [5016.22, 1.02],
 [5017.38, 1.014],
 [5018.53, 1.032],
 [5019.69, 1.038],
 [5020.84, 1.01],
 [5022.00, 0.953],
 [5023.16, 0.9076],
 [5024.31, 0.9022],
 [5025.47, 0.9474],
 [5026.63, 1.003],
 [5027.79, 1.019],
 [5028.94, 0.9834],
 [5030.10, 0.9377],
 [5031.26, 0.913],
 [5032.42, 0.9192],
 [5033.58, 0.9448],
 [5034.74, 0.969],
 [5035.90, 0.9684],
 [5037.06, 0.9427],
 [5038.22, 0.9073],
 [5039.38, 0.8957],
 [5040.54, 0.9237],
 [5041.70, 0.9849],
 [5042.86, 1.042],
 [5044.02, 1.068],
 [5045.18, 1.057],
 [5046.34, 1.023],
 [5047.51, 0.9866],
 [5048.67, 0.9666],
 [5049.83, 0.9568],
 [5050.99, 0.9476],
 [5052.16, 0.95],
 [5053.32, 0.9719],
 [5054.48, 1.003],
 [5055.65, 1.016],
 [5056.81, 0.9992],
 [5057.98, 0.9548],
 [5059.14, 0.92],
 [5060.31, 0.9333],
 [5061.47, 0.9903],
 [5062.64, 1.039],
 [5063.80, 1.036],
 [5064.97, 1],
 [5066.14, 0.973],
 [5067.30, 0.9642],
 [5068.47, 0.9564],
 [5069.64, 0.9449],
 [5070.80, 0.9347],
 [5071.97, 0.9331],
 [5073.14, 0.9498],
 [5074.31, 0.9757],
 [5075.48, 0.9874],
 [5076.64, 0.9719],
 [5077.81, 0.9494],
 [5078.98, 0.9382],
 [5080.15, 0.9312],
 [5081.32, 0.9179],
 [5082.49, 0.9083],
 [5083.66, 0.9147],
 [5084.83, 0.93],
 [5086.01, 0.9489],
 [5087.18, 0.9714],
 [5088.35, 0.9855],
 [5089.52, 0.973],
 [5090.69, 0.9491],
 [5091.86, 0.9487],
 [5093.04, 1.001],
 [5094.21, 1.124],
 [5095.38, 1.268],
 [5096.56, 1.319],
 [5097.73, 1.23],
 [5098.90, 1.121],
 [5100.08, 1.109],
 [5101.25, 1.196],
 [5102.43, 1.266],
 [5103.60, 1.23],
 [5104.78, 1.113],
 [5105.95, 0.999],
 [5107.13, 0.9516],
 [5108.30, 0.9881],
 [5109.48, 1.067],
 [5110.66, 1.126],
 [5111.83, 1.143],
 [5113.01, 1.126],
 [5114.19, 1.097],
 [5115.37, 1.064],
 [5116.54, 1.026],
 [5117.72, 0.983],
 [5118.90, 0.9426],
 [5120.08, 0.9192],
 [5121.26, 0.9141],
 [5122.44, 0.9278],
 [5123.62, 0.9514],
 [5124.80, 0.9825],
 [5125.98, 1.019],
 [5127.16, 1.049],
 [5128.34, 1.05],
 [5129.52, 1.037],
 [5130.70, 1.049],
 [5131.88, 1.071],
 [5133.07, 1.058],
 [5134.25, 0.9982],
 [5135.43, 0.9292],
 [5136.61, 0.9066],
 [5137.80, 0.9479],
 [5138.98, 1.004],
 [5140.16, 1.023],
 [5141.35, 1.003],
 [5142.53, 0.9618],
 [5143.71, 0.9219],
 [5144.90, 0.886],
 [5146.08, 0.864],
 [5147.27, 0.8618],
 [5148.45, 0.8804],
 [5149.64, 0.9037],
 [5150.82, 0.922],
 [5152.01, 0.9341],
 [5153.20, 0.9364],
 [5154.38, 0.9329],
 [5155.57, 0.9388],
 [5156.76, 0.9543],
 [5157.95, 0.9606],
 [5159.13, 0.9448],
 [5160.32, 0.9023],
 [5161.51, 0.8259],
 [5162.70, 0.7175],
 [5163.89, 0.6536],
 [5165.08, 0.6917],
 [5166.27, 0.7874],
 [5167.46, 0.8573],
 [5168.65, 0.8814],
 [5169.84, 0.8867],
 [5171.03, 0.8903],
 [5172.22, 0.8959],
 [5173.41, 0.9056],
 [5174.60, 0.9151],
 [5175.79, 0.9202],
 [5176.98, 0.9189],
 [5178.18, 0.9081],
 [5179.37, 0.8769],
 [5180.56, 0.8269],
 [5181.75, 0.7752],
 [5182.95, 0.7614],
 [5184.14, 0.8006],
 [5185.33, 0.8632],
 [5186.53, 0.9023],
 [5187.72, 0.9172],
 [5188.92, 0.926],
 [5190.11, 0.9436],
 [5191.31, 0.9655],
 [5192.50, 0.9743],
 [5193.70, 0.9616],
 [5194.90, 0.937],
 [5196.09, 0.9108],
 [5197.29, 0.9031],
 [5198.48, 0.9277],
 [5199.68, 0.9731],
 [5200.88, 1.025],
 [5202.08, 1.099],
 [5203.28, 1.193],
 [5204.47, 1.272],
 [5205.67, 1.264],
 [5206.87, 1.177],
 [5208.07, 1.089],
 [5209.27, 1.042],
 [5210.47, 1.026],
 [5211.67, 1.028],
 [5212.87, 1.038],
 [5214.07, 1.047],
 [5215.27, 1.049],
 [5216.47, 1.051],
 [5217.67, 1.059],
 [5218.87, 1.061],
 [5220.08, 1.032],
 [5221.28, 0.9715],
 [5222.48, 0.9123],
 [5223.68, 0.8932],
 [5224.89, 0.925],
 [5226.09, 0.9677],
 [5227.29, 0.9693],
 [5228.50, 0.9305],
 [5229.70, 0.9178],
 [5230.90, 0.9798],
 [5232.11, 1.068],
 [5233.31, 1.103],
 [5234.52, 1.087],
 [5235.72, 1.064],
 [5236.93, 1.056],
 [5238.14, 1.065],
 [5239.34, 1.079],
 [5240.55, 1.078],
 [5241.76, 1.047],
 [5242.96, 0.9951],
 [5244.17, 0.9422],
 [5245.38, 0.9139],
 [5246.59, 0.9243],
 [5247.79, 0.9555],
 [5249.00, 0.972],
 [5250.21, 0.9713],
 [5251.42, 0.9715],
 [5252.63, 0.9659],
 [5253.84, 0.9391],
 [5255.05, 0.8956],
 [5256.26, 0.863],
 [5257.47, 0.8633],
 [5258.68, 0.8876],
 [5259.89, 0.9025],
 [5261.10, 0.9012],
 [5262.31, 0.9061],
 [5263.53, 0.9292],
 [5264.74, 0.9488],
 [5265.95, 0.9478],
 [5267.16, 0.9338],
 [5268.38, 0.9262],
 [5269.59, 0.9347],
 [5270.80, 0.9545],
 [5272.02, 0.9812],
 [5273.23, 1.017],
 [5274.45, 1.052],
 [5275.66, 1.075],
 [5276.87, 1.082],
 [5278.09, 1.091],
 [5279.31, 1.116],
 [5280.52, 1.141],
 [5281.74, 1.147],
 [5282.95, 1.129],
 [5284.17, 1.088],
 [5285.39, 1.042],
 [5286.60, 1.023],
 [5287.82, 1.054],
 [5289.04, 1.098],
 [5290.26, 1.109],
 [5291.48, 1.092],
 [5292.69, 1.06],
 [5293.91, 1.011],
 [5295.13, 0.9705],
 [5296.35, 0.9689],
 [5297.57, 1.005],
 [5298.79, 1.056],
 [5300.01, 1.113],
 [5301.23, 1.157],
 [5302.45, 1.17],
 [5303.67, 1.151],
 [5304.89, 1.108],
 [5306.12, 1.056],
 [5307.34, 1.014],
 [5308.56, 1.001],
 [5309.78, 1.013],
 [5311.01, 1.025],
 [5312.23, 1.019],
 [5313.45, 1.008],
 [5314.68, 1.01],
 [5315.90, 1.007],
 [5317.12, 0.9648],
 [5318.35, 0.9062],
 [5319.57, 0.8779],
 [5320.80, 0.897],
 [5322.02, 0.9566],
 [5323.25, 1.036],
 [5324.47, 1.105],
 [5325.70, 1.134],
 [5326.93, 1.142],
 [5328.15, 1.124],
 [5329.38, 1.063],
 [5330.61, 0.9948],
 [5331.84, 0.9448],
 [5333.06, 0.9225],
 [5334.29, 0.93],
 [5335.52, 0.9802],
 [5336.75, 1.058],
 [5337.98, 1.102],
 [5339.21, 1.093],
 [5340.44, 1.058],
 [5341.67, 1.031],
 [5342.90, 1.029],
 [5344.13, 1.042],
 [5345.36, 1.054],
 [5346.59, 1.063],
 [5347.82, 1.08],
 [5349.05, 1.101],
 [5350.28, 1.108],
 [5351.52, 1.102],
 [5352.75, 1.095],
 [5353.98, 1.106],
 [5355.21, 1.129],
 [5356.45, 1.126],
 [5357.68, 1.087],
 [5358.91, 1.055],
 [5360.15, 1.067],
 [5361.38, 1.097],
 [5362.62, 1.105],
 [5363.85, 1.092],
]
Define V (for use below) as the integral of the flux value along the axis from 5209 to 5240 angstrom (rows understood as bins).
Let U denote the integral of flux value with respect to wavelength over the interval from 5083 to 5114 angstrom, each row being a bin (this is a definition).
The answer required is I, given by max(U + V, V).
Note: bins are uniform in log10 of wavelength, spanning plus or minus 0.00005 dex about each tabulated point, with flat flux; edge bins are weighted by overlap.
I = 65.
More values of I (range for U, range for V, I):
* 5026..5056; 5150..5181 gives 56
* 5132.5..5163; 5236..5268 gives 59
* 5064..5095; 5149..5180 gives 57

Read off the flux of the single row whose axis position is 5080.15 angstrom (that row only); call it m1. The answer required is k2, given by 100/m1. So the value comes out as 107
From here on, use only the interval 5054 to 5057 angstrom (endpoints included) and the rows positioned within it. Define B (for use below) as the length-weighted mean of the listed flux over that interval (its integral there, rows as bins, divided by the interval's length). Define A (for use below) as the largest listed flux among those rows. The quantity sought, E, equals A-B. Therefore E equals 0.01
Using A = 1.016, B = 1.01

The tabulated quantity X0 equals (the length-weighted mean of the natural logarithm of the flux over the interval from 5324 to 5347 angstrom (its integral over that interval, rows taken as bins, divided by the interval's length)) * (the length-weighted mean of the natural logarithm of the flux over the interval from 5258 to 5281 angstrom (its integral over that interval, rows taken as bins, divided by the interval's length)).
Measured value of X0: -0.0008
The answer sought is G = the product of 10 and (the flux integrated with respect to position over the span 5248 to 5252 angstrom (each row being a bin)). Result 39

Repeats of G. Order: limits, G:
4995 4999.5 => 43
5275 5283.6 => 96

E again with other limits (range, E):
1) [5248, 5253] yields 0.00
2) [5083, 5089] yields 0.04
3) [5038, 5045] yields 0.09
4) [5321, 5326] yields 0.09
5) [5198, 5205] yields 0.19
